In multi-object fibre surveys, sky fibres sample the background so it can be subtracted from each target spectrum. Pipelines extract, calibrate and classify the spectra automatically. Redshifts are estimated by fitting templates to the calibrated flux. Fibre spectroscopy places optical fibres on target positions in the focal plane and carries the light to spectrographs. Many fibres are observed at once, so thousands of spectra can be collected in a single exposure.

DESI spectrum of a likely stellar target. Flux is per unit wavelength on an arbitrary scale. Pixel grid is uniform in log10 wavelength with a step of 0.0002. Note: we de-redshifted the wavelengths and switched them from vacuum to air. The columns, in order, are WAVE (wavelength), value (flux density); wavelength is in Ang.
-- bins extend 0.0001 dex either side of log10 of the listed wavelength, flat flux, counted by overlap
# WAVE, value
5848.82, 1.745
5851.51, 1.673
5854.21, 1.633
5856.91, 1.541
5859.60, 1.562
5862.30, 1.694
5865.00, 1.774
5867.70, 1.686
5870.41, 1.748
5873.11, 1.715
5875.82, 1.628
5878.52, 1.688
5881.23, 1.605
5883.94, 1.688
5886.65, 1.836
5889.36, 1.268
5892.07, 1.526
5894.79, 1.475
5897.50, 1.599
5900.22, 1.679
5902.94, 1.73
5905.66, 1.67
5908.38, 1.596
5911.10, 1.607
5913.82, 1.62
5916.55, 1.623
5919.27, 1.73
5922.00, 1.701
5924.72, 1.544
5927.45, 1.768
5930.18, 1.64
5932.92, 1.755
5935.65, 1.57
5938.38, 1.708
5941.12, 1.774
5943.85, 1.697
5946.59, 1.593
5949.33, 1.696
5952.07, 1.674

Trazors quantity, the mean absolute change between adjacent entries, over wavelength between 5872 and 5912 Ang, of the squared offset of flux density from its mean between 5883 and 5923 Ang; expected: 0.022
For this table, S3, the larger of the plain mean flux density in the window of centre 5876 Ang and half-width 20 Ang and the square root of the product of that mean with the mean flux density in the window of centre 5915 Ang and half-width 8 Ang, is 1.64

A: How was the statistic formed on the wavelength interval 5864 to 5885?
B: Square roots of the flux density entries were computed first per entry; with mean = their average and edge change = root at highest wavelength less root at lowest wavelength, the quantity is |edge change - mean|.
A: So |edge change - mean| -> 1.33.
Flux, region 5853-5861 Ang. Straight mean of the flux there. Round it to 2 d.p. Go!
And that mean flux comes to 1.58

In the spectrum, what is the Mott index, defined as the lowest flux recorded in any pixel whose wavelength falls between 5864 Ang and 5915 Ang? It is 1.268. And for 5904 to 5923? 1.596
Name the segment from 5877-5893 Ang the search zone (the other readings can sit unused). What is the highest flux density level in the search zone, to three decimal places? 1.836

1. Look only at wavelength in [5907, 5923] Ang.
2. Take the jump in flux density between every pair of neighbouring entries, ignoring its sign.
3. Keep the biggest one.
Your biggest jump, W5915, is 0.11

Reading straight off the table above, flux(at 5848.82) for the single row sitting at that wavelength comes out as 1.745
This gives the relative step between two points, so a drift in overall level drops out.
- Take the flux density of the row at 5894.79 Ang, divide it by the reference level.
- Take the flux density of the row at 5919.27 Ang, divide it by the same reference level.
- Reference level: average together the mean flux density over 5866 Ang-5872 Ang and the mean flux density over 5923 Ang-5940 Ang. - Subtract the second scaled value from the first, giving -0.15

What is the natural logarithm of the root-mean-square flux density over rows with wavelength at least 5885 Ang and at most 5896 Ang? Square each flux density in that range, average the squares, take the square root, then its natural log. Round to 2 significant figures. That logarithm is 0.43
